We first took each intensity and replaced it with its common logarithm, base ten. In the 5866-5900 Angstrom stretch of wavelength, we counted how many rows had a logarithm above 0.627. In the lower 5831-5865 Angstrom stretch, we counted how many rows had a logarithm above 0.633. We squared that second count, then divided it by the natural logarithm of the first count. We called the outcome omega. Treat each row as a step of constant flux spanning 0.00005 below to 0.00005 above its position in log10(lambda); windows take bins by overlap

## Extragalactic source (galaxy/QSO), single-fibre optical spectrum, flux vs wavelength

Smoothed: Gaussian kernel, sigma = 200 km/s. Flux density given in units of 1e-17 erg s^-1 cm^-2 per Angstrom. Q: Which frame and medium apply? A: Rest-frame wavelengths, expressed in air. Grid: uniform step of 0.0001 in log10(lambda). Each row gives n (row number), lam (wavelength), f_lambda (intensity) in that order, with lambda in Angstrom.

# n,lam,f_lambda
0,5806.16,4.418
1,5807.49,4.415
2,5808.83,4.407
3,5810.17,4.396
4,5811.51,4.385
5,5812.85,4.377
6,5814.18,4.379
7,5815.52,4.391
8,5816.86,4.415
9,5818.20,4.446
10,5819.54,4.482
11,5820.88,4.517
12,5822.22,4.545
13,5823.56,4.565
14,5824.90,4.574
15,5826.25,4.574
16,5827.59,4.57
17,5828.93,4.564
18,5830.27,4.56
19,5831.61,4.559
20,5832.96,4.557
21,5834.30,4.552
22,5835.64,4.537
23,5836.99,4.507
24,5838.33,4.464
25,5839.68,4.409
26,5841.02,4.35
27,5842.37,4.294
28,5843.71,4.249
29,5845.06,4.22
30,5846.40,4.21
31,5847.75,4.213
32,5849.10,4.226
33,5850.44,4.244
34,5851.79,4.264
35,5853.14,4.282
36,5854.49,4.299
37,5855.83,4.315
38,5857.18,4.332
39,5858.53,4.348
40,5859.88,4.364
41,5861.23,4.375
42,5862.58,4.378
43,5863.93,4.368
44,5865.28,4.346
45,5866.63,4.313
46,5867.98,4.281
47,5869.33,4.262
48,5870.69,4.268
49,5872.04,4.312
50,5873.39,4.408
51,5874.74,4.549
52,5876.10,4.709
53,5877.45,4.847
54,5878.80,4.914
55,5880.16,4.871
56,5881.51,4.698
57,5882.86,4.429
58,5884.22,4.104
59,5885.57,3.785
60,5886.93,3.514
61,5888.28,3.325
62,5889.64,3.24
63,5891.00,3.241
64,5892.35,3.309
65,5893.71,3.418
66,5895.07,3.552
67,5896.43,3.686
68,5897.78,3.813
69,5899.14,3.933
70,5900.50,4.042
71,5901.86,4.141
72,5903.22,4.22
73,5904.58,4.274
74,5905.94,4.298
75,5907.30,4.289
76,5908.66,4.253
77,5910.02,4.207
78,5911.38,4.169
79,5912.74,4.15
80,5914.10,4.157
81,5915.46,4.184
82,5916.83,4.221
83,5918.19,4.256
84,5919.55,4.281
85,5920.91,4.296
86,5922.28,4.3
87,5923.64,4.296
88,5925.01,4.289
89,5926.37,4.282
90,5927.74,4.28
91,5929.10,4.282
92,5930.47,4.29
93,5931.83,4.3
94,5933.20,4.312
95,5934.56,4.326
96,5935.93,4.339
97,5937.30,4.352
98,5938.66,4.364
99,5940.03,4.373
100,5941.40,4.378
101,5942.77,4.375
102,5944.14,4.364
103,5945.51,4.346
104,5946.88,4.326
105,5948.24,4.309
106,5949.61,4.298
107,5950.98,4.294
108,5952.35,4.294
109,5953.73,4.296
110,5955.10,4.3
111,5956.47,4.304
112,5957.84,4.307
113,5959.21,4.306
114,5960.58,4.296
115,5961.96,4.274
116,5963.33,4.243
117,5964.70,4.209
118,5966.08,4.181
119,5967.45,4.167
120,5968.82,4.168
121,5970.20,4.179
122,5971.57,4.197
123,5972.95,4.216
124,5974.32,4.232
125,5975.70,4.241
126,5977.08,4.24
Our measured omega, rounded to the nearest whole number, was 100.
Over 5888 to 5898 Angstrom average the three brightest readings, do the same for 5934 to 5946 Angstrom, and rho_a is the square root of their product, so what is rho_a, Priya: 4.01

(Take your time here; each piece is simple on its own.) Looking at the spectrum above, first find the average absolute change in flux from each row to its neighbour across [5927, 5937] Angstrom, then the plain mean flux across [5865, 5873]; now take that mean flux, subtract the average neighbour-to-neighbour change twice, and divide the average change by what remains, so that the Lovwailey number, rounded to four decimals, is 0.0023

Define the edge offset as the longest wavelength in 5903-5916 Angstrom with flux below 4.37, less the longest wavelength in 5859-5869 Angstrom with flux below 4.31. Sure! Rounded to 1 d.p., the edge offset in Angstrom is 47.5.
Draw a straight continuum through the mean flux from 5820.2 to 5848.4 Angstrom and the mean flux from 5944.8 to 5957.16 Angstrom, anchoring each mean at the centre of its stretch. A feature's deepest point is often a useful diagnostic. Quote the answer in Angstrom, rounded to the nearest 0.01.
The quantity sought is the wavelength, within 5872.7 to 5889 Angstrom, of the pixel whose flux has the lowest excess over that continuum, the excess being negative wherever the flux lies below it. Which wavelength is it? 5888.28 Angstrom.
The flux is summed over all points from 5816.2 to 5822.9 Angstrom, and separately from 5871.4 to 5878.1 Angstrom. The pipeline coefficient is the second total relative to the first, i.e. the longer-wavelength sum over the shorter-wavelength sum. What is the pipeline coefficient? 1.02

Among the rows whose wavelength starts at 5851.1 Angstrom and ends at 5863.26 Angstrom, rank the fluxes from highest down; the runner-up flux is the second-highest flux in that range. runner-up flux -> 4.375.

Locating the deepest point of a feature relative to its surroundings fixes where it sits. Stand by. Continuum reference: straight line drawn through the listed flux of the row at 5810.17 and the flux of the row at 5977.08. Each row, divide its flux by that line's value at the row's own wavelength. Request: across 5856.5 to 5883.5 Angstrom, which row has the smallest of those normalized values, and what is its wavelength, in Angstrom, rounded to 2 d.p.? 5869.33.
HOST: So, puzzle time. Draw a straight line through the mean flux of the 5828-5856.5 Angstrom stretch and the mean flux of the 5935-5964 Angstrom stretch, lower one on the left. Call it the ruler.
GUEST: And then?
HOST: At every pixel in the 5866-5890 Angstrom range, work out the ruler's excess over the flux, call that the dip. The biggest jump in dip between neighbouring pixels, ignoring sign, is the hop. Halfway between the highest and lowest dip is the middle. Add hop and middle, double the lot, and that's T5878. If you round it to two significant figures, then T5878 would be 1.2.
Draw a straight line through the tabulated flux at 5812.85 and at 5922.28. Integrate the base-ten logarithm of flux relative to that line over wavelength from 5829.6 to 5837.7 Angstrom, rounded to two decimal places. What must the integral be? 0.14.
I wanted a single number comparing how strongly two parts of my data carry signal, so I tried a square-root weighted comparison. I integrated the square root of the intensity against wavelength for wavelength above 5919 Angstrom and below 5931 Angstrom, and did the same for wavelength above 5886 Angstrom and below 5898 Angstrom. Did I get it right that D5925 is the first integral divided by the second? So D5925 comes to 1.12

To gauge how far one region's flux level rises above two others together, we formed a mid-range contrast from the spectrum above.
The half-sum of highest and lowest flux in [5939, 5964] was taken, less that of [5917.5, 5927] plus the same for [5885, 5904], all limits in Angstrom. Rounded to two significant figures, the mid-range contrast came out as -3.7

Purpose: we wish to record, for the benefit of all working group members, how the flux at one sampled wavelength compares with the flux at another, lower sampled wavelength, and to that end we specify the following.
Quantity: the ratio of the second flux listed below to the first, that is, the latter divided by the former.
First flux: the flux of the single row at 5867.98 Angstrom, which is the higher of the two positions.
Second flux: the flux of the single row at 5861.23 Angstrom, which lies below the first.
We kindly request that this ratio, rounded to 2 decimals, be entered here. 1.02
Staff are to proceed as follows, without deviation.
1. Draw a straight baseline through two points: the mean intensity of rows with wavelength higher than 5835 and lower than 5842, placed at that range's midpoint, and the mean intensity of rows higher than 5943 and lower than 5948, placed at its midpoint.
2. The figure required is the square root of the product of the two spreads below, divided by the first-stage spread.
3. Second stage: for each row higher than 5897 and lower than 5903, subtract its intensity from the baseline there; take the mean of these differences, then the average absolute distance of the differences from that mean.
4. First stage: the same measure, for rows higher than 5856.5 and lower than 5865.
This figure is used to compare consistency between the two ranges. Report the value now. 2.7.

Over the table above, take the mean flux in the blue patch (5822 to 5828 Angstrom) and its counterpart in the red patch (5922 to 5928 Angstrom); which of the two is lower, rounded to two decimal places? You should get 4.29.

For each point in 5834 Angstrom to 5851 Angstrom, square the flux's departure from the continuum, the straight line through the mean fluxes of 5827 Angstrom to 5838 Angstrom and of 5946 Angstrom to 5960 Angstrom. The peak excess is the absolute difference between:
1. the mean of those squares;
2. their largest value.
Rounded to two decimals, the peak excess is 0.05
